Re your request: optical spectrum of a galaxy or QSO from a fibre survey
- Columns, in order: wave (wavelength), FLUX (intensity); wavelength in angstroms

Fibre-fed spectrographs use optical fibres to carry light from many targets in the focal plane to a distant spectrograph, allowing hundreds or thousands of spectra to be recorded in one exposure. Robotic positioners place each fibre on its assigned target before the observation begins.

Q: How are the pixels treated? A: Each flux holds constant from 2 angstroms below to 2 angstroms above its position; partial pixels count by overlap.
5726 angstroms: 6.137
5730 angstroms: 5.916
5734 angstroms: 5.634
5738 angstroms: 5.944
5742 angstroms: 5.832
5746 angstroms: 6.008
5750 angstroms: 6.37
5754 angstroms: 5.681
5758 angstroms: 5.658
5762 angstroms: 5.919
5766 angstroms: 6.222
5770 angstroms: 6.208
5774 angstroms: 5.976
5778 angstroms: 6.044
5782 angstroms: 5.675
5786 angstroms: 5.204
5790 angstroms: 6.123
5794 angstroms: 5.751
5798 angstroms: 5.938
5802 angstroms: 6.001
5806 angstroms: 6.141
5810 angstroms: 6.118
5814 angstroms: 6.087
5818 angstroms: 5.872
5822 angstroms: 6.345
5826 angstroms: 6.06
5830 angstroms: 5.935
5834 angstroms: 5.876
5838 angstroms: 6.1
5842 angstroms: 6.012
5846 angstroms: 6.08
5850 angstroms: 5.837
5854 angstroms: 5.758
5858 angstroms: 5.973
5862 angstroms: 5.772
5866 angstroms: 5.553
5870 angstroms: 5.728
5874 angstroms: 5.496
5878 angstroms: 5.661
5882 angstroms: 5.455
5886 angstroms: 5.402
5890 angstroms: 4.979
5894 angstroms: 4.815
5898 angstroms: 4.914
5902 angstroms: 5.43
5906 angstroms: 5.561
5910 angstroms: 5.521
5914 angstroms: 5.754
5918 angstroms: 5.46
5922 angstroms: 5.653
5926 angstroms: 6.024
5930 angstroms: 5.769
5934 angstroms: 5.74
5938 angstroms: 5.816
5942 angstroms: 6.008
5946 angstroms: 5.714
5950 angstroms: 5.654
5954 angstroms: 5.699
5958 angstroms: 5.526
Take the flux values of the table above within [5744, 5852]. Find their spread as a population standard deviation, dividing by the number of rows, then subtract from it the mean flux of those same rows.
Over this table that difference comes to -5.7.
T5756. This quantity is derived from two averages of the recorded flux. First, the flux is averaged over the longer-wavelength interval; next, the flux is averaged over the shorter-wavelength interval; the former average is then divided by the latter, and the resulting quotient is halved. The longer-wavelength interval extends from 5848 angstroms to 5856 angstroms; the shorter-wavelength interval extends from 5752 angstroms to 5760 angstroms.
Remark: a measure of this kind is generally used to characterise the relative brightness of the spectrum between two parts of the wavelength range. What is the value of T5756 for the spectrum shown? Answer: 0.51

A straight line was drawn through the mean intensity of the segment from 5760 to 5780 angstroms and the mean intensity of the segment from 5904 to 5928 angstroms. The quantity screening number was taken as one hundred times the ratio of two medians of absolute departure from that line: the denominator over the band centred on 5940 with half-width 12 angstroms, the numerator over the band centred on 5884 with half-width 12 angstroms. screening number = 229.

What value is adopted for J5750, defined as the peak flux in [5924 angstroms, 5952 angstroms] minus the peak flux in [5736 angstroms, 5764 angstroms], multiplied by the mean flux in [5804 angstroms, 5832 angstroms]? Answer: -2.1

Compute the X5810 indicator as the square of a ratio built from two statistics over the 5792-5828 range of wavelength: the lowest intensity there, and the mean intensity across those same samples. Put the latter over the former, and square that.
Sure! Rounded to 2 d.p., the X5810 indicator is 1.10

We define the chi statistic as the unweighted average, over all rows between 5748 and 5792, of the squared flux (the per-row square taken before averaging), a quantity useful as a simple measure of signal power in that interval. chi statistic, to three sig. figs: 35.1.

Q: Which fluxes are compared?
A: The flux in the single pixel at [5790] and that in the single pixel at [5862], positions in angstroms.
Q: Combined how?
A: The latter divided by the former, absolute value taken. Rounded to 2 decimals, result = 0.94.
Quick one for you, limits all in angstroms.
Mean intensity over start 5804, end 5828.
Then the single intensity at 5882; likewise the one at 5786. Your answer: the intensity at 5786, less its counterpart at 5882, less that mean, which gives -6.4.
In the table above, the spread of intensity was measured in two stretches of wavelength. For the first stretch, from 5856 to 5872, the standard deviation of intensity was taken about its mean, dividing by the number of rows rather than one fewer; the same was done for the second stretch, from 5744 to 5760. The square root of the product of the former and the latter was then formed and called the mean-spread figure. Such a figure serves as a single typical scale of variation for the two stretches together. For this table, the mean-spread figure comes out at 0.21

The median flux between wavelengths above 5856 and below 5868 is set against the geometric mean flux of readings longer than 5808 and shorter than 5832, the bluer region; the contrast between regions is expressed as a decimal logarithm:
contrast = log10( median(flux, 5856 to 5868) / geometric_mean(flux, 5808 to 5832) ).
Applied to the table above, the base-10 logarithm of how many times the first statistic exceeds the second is -0.02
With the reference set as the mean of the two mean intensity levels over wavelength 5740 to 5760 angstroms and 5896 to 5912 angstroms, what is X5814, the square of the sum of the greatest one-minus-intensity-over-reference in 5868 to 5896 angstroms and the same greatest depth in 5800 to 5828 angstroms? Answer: 0.011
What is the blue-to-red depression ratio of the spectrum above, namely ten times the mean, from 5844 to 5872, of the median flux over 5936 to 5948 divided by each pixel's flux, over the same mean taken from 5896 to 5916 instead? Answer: 9.3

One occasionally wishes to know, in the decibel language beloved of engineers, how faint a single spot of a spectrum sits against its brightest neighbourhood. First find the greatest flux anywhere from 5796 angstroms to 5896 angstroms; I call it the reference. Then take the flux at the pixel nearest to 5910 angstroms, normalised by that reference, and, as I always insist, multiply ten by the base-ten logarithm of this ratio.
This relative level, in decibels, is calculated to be -0.60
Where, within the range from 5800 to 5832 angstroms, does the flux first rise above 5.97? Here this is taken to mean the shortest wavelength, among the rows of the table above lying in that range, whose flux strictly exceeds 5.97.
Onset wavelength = 5802 angstroms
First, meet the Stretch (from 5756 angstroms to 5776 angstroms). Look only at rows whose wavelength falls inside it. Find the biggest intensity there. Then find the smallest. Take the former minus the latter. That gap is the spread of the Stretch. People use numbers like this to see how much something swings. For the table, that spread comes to 0.56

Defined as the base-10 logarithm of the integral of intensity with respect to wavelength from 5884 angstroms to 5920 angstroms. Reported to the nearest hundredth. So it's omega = 2.28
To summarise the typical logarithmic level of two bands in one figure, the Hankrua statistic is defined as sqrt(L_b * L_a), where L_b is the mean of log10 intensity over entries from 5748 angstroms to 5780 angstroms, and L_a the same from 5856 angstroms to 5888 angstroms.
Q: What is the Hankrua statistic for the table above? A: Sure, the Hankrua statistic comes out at 0.764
